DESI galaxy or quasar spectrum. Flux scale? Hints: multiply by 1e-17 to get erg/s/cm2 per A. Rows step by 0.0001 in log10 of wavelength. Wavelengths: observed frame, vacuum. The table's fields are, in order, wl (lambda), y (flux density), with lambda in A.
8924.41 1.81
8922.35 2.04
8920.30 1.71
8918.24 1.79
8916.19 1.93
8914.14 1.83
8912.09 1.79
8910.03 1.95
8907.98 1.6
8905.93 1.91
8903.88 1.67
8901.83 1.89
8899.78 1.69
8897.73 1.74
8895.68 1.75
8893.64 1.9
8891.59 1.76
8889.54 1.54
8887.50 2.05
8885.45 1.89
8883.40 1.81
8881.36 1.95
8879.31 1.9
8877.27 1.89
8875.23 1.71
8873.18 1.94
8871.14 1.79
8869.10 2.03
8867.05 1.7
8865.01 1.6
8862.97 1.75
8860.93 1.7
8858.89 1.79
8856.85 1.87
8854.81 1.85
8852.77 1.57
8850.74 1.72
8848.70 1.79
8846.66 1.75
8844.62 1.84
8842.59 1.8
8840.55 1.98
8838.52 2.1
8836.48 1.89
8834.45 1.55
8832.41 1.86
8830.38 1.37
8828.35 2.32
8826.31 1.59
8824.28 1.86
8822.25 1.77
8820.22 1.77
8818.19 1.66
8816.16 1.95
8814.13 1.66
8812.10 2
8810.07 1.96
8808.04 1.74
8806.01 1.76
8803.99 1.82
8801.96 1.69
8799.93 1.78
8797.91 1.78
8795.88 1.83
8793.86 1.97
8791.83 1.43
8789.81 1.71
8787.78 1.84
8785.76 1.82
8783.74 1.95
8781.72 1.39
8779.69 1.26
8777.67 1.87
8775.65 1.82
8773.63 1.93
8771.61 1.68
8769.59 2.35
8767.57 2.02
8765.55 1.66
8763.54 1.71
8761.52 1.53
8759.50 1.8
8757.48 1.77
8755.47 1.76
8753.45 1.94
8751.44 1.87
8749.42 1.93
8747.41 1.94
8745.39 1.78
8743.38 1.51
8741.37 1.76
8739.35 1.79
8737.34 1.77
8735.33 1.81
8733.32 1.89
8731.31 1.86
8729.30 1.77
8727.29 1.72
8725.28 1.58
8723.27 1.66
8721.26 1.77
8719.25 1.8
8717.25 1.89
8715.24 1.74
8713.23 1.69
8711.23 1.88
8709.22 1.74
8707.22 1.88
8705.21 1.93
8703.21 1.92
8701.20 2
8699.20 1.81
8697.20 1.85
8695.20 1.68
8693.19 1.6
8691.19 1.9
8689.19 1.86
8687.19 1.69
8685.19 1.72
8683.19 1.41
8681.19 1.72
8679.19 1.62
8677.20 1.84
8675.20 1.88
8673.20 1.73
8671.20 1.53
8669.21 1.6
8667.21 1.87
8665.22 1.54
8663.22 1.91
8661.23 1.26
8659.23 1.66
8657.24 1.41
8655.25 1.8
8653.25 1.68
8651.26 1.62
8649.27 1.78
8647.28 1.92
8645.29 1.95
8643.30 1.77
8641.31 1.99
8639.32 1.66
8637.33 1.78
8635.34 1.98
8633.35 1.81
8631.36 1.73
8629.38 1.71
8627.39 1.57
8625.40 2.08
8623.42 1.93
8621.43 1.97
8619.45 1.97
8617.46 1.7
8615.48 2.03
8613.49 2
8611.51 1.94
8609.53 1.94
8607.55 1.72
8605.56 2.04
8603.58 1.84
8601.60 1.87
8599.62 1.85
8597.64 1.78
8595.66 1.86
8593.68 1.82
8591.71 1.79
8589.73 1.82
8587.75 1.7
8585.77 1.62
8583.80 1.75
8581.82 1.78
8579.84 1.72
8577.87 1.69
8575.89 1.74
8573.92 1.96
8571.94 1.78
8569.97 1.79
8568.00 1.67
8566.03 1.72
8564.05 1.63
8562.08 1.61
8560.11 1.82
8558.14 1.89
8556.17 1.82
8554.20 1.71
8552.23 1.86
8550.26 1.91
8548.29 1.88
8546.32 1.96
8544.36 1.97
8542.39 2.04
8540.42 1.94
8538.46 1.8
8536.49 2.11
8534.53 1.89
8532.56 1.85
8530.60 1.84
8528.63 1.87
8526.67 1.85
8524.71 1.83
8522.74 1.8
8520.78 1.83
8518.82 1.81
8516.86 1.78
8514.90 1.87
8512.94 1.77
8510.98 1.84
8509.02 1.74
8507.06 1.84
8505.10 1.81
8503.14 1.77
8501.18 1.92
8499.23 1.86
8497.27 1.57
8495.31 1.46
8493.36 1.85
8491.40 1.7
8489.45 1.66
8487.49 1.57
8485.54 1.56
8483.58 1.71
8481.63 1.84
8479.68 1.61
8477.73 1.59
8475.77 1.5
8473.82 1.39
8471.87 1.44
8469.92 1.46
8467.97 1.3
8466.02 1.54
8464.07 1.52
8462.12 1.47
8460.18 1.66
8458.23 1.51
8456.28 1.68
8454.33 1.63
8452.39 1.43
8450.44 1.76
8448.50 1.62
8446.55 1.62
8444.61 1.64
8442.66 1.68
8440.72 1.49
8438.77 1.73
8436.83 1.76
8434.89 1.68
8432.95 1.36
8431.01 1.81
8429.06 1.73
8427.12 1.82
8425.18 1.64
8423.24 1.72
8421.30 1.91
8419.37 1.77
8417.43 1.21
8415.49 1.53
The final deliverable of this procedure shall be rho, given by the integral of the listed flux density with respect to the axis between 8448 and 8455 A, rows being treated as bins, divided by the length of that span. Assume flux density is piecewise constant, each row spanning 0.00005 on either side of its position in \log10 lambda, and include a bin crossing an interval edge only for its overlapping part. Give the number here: 1.61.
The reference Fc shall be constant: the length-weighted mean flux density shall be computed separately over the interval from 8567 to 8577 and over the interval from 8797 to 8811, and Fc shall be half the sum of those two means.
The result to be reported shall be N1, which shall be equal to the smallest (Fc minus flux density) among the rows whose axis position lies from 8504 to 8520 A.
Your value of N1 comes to -0.08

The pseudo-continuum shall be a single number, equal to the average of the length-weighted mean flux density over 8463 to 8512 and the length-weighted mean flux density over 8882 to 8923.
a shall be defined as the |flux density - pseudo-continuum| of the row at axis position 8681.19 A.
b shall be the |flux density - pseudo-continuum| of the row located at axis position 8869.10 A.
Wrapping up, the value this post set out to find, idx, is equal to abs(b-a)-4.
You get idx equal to -3.70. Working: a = 0.01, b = 0.30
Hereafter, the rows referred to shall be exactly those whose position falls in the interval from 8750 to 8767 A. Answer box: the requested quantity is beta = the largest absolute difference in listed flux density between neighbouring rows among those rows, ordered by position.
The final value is 0.27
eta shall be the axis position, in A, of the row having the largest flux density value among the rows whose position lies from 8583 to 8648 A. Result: 8625.40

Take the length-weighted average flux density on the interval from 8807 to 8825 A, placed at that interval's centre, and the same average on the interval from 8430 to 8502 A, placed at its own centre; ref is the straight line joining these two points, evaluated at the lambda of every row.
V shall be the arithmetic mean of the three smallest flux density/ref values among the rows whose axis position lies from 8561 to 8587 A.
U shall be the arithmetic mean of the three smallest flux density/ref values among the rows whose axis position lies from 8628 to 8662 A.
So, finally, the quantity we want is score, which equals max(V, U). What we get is 0.97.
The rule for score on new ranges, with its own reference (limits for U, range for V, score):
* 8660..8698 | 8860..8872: 0.90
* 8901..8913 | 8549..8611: 0.97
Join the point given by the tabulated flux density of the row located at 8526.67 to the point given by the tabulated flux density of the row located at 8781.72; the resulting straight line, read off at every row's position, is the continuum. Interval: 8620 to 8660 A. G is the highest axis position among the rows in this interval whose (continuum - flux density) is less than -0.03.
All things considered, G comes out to 8659.23 A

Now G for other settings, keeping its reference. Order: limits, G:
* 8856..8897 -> 8895.68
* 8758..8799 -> 8797.91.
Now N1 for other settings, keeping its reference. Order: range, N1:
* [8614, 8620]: -0.24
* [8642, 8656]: -0.16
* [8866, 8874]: -0.24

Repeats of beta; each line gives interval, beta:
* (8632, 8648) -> 0.33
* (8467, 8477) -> 0.16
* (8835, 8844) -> 0.21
